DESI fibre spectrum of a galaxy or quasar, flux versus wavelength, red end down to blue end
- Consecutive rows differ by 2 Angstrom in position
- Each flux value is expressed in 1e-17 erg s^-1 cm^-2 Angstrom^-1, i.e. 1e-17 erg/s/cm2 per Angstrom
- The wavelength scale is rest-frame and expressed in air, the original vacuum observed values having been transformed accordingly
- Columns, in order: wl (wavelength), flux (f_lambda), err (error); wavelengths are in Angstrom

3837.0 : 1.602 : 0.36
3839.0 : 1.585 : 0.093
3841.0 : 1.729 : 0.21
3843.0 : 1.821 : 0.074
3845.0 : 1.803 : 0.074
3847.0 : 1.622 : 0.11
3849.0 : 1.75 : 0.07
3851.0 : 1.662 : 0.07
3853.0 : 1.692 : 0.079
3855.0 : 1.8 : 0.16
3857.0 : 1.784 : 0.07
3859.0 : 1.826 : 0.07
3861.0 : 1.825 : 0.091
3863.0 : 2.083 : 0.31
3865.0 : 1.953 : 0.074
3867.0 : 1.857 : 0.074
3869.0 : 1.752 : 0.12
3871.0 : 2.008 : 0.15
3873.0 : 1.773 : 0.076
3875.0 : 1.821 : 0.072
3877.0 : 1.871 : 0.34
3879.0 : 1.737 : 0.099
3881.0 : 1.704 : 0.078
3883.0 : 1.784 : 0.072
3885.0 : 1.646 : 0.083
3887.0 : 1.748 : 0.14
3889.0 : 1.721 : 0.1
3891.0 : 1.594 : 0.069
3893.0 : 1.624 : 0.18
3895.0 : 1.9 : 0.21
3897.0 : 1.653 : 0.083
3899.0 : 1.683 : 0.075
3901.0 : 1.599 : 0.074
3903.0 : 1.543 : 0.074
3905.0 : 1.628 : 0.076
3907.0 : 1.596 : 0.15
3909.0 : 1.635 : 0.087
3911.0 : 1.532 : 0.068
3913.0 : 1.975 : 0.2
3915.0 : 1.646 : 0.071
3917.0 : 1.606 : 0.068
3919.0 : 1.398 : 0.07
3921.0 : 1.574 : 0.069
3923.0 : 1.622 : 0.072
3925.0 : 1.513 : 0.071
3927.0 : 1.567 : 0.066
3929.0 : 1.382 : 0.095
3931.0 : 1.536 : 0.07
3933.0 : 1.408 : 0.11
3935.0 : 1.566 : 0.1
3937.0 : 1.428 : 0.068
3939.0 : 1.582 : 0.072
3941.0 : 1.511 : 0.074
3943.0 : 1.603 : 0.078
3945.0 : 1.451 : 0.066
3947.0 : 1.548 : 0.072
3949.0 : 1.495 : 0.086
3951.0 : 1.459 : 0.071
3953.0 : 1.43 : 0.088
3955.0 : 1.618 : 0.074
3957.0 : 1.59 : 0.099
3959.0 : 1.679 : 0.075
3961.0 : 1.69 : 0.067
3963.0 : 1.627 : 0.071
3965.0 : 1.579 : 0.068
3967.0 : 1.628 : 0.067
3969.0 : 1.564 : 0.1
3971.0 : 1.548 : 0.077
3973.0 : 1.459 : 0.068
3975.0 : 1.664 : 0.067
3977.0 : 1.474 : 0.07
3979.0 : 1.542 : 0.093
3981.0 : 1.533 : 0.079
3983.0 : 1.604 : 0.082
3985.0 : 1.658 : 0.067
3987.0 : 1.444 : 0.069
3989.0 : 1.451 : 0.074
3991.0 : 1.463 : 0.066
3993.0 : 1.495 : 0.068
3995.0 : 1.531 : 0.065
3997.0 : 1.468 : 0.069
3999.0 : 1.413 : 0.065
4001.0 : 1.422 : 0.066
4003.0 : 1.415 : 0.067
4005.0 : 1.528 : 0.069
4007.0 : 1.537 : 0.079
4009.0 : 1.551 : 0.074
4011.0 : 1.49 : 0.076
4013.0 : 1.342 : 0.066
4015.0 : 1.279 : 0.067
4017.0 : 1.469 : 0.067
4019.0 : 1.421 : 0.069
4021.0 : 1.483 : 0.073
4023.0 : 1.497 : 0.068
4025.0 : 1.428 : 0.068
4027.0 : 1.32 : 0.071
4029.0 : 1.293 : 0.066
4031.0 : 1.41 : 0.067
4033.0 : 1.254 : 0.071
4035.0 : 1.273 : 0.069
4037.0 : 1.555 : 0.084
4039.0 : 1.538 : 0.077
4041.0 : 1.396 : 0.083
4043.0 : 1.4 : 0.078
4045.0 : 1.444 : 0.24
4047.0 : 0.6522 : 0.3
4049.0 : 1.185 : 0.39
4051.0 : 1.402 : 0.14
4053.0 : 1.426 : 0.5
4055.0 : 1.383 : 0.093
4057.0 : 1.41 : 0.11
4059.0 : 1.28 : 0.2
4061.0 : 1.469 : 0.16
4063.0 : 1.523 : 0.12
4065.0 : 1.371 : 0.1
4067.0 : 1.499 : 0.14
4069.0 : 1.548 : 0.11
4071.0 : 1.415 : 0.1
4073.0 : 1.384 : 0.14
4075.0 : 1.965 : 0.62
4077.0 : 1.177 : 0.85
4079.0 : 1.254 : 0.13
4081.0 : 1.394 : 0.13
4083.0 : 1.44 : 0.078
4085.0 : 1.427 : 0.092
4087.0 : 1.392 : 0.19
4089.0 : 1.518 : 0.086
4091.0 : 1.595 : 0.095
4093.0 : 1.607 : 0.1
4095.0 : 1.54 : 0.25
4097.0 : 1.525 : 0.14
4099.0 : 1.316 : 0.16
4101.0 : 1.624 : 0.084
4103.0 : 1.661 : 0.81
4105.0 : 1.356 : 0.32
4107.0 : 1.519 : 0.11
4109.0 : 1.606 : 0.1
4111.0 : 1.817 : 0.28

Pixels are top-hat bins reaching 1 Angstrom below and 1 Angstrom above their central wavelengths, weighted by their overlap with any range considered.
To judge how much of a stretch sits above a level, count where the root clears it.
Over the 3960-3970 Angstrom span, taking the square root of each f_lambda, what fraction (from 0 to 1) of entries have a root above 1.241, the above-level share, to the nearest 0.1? 1.0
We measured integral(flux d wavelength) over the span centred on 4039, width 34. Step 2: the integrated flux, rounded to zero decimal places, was 46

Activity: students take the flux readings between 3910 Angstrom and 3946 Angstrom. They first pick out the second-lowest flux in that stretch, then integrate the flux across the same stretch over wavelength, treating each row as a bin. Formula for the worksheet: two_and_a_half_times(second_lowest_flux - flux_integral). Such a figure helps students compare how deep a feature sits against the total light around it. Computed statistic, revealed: -136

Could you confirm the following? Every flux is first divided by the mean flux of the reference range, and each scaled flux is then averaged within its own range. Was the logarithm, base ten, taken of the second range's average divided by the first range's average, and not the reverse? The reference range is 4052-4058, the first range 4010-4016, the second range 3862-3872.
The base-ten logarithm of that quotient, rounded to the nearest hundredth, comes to 0.15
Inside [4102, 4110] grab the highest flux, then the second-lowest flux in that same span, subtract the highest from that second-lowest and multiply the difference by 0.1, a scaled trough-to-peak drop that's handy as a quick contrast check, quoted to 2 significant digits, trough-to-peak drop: -0.014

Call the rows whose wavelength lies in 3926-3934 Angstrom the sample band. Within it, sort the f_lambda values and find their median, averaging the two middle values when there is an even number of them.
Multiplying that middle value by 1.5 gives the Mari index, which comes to 2.21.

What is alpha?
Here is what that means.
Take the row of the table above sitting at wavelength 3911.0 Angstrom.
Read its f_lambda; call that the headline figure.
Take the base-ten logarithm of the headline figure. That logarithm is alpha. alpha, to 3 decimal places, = 0.185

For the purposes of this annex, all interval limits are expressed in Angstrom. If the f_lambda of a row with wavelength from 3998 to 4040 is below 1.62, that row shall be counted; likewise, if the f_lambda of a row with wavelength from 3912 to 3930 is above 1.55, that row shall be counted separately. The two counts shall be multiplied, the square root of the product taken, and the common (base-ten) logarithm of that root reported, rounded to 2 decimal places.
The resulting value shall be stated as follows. 1.05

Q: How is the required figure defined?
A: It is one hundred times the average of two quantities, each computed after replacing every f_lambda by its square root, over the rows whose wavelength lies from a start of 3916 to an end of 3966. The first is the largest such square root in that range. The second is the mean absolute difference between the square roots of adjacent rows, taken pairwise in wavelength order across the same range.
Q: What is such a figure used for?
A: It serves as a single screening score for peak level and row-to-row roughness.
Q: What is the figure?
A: 67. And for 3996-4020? 64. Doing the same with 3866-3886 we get 73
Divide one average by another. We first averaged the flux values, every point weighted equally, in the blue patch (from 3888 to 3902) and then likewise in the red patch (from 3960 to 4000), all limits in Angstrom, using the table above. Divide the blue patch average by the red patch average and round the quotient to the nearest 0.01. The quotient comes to 1.09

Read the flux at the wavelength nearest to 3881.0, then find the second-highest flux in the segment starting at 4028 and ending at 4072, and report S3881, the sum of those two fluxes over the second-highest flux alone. 2.10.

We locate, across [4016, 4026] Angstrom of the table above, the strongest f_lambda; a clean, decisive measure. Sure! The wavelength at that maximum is 4023.0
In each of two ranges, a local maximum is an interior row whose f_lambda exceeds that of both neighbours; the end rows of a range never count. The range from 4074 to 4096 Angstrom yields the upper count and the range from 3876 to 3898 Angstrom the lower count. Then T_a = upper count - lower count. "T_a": -1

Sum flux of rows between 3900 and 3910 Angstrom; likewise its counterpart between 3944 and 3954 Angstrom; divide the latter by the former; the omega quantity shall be 0.92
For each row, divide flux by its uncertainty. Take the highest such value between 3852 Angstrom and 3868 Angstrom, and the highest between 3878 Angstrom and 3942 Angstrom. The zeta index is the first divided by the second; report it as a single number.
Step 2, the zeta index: 1.07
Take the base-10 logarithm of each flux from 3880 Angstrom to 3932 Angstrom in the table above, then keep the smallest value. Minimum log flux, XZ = 0.14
